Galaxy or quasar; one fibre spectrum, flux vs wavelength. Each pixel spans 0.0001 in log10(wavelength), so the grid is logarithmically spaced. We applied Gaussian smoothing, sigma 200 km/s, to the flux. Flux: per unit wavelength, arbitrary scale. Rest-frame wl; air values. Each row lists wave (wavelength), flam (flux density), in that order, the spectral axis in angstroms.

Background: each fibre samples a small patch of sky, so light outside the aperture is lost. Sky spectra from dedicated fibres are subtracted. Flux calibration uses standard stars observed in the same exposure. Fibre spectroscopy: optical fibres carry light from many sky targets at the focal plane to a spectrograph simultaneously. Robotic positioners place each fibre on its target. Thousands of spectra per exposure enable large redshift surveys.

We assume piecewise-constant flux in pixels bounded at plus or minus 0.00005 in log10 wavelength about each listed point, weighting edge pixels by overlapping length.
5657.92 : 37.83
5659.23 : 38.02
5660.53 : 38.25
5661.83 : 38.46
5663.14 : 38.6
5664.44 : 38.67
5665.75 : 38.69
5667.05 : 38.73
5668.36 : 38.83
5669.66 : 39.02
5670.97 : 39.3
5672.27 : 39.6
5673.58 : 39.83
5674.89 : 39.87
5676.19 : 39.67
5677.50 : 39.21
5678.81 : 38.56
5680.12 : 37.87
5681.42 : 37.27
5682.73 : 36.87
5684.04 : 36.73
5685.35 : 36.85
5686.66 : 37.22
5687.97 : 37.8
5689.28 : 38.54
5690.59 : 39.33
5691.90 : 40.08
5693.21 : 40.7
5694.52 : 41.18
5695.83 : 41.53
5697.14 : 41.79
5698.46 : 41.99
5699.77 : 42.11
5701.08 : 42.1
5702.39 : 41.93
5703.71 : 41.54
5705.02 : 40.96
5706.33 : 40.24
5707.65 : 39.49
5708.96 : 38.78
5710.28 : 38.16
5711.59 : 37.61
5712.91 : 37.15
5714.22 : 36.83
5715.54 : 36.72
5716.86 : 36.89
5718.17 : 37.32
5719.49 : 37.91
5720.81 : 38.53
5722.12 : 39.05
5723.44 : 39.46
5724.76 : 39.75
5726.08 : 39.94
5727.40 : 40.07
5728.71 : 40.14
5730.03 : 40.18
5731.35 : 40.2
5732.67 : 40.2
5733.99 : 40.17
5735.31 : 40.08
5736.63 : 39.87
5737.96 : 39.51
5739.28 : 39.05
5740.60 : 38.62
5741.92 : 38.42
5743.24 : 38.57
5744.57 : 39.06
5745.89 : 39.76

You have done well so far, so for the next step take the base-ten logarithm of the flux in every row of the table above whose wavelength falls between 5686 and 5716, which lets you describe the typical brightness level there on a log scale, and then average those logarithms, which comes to 1.60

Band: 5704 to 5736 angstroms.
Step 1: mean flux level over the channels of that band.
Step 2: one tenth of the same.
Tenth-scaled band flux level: 3.90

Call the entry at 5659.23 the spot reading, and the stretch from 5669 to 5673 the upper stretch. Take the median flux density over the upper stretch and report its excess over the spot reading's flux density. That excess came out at 1.3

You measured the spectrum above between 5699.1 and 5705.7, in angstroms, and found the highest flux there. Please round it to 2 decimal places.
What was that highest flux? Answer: 42.11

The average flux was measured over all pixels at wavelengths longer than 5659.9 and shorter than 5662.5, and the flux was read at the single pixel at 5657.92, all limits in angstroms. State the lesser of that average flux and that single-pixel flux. 37.8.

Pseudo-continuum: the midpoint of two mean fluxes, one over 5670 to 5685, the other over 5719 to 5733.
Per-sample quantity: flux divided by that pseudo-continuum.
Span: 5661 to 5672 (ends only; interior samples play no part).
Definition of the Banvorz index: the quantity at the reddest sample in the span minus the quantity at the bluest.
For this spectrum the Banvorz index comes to 0.021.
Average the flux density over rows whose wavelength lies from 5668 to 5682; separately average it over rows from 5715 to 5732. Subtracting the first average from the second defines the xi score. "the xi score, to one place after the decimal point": -0.1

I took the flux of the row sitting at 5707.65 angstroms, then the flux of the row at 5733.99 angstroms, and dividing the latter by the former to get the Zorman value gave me 1.02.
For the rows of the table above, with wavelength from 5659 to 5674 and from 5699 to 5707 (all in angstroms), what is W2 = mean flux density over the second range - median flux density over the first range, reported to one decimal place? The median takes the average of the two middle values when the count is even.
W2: 2.8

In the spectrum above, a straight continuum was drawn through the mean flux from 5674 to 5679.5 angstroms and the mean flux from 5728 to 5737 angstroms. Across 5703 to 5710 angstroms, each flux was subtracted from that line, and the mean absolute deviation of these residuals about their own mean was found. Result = 0.88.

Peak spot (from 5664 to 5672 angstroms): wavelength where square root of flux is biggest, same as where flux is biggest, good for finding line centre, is 5670.97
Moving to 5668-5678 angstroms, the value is 5674.89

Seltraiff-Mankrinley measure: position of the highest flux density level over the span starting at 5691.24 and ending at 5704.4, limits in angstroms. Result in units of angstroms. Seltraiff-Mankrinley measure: 5699.77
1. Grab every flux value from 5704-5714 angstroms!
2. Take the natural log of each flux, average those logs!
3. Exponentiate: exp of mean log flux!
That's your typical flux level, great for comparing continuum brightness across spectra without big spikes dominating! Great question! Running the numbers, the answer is 38.9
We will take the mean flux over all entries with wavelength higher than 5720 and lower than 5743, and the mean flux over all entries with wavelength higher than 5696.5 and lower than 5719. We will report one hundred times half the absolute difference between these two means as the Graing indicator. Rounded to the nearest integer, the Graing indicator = 5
